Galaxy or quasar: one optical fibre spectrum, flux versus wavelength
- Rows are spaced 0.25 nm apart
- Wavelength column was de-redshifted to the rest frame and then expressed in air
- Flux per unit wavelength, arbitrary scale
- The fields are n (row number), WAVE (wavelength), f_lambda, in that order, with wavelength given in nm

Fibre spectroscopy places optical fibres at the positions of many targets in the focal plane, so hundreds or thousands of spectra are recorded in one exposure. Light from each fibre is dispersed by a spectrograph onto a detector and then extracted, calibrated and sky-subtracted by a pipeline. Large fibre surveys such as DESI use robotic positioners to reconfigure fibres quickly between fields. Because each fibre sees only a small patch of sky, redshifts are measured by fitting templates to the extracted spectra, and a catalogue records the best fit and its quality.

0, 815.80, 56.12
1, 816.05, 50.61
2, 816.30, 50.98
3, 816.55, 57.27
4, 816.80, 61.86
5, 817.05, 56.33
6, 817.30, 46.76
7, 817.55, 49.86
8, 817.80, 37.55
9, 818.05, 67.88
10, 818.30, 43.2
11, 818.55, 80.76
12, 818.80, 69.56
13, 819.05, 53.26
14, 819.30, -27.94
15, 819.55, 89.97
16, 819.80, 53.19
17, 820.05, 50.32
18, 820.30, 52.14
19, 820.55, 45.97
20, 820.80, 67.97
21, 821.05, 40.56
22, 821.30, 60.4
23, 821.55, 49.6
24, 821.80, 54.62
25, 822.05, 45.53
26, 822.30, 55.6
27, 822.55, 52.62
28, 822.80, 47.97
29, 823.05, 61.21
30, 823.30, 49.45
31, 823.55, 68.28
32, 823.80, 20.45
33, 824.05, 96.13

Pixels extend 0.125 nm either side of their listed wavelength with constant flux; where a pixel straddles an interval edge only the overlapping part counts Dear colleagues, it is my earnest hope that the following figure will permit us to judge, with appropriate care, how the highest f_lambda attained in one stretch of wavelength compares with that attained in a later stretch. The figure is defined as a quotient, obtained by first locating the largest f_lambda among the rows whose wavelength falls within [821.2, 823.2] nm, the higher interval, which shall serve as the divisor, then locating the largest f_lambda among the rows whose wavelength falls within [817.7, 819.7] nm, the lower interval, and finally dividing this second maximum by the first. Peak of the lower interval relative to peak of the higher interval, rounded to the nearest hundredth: 1.47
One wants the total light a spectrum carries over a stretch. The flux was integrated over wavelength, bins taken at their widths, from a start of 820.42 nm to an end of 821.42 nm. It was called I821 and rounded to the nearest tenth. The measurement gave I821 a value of 53.7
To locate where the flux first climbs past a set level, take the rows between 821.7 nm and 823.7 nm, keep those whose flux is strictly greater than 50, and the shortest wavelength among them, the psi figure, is 821.80 nm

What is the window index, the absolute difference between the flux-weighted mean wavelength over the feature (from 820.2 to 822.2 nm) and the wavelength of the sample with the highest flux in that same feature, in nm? 0.36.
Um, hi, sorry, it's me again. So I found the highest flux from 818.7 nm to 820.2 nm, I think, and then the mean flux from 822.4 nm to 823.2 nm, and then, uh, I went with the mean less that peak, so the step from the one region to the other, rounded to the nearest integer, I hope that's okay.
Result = -36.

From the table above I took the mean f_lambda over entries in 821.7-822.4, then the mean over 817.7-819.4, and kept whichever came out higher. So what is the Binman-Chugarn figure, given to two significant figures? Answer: 52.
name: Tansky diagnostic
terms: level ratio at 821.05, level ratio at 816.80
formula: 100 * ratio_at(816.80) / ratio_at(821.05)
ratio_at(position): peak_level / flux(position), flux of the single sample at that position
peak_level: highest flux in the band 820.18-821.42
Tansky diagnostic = 66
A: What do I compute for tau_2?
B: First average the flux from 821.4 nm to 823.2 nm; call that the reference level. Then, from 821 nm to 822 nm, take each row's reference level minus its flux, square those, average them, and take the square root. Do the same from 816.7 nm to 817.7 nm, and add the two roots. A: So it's 13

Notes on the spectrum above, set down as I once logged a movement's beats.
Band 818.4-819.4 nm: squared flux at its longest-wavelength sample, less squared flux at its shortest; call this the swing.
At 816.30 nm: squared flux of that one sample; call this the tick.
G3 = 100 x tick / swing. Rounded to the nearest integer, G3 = -45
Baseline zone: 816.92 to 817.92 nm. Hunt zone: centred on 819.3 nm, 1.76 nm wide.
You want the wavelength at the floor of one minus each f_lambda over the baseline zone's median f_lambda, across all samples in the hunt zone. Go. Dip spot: 819.55 nm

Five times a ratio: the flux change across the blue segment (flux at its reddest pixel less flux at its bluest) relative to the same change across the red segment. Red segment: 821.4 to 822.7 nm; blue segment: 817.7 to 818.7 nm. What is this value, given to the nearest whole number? 72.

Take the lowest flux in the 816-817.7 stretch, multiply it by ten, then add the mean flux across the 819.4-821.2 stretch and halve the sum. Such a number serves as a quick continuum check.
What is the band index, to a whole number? 262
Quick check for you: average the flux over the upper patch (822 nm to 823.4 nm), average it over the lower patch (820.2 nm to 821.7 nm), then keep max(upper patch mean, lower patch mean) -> 52.8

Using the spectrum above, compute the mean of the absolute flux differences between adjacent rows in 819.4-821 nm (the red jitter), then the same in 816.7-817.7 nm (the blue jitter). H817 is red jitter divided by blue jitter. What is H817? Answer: 2.3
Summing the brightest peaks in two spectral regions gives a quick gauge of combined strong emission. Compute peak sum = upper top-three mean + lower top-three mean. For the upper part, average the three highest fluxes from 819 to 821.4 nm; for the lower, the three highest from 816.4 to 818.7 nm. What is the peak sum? 143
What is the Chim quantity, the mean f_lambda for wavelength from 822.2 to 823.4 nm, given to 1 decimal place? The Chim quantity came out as 53.4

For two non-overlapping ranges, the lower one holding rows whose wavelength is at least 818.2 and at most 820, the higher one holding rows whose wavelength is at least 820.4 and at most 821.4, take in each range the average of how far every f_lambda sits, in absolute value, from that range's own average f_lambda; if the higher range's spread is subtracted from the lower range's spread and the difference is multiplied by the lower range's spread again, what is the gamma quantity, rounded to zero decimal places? 371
